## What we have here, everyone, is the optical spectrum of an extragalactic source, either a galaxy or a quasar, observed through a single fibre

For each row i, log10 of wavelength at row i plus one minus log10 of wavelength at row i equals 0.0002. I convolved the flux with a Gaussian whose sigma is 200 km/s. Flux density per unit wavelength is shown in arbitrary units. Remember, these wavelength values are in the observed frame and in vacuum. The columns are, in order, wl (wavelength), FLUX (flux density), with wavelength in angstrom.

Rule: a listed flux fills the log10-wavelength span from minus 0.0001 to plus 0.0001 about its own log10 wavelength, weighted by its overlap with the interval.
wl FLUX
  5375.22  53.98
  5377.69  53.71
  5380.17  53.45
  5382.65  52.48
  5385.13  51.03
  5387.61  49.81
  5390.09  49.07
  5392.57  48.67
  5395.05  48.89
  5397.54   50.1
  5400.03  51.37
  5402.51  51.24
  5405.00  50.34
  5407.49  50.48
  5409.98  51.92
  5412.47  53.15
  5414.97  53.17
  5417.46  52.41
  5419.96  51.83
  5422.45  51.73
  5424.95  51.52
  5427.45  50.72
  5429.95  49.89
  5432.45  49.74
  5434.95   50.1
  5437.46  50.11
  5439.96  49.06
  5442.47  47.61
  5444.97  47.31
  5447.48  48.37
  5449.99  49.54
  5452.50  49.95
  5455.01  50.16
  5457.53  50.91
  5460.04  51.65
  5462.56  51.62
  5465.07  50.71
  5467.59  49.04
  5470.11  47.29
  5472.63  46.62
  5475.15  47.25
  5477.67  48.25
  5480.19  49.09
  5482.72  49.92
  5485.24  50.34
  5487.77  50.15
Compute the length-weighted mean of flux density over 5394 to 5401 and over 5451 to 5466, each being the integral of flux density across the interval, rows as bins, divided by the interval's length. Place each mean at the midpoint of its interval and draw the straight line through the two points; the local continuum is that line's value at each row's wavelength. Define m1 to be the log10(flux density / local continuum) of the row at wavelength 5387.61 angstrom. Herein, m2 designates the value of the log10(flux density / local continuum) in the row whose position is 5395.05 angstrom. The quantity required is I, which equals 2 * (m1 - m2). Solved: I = 0.02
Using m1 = -0.001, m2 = -0.010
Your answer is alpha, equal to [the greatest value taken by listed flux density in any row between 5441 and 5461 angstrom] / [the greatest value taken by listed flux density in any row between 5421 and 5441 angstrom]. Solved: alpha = 1.00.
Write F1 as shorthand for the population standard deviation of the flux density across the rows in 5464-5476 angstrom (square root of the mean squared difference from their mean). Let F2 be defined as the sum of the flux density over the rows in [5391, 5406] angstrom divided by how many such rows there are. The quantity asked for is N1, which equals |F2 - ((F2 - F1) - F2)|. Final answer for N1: 51.6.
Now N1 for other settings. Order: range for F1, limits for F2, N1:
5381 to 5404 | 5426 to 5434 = 51.4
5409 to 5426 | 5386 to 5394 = 49.8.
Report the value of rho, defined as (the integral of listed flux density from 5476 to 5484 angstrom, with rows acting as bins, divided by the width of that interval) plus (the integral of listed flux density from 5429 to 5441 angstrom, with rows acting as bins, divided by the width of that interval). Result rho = 99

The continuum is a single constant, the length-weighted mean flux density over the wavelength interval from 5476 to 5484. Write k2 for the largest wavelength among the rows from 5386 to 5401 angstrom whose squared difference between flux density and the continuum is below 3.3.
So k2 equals 5397.54 angstrom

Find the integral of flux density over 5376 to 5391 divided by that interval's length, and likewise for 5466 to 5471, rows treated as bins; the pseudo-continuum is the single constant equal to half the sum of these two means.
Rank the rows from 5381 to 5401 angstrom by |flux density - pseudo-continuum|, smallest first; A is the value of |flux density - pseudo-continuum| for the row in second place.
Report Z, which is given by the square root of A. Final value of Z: 0.5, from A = 0.2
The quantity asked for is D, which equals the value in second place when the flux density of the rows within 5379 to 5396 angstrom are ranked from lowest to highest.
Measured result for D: 48.89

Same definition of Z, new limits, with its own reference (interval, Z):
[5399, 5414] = 0.7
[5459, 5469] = 1.0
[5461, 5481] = 1.0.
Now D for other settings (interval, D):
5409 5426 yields 51.73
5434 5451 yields 47.61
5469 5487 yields 47.25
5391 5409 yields 48.89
